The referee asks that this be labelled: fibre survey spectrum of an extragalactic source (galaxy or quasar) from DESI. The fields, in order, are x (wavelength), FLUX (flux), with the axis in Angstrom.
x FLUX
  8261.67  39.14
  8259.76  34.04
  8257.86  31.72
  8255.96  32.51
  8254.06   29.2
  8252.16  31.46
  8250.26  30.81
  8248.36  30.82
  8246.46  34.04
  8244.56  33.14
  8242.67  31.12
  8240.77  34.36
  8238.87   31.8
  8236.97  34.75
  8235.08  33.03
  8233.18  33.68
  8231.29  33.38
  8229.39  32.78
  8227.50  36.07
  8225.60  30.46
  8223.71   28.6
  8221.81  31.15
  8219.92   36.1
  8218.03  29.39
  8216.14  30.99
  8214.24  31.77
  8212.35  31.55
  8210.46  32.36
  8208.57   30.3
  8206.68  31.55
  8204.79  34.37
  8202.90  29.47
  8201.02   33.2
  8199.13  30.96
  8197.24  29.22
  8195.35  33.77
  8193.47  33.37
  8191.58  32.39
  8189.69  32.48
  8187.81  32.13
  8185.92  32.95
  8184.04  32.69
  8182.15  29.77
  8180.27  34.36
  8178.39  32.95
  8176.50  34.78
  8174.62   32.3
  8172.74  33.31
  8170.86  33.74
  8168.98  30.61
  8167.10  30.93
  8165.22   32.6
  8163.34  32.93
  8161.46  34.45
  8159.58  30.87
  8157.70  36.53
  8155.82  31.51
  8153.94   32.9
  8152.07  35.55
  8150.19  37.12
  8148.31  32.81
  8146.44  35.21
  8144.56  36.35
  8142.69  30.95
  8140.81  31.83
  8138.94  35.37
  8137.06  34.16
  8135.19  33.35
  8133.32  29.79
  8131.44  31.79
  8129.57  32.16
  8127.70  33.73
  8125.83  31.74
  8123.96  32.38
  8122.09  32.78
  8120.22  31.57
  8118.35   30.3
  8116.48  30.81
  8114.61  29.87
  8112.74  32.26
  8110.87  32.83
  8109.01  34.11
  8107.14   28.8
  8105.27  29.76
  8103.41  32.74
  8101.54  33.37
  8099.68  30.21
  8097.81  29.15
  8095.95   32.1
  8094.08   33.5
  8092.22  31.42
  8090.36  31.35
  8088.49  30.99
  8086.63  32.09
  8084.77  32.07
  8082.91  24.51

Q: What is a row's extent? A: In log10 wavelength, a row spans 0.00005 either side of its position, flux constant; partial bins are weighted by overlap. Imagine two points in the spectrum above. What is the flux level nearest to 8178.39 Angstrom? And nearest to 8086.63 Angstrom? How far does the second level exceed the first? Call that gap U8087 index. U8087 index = -0.9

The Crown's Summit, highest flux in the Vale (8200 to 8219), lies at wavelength 8204.79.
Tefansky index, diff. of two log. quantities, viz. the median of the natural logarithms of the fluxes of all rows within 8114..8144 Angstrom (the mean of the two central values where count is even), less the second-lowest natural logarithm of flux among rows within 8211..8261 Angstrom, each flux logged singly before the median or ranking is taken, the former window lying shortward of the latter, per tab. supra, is 0.086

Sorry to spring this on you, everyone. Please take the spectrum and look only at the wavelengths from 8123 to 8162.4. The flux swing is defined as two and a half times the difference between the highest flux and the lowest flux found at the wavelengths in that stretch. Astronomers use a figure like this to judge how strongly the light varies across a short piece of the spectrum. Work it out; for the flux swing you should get 18.3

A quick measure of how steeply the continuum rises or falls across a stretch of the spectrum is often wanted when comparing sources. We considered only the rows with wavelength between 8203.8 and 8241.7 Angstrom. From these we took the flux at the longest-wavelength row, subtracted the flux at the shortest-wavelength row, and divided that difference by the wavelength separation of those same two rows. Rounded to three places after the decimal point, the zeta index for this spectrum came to 0.000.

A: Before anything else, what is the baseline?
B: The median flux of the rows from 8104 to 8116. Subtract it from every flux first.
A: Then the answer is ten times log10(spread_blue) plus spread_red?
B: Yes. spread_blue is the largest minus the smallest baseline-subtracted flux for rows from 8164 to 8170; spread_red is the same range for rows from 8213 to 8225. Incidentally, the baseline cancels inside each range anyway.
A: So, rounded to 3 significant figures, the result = 10.5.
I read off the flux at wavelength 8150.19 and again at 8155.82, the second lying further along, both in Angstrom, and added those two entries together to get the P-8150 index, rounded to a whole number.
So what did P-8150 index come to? 69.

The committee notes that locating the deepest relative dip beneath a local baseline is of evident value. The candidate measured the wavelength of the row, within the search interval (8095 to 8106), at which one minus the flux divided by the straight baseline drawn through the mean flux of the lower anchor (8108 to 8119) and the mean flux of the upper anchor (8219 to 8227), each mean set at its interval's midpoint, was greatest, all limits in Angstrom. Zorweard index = 8097.81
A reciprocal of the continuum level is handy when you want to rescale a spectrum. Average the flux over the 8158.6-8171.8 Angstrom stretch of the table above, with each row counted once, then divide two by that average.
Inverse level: 0.0619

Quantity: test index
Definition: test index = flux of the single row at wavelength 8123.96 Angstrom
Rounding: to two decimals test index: 32.38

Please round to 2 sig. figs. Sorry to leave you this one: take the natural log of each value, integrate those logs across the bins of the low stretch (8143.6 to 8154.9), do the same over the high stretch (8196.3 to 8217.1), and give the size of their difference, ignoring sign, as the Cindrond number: 32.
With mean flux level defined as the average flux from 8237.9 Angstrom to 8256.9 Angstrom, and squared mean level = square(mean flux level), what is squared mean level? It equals 1019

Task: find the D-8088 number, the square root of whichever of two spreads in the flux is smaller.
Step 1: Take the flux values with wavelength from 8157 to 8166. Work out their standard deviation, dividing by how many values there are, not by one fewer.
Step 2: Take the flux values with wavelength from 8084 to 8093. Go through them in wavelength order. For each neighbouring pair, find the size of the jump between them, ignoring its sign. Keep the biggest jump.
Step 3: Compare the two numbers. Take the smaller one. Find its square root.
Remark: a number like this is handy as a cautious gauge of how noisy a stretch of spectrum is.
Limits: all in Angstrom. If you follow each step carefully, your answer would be 1.0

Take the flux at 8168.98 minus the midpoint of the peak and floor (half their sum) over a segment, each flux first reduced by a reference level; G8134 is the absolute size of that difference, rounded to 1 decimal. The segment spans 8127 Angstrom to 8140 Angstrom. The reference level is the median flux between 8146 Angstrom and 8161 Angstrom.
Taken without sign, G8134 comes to 2.0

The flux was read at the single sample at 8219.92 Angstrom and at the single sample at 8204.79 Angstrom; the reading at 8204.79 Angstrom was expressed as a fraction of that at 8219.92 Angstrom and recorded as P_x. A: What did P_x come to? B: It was 0.95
